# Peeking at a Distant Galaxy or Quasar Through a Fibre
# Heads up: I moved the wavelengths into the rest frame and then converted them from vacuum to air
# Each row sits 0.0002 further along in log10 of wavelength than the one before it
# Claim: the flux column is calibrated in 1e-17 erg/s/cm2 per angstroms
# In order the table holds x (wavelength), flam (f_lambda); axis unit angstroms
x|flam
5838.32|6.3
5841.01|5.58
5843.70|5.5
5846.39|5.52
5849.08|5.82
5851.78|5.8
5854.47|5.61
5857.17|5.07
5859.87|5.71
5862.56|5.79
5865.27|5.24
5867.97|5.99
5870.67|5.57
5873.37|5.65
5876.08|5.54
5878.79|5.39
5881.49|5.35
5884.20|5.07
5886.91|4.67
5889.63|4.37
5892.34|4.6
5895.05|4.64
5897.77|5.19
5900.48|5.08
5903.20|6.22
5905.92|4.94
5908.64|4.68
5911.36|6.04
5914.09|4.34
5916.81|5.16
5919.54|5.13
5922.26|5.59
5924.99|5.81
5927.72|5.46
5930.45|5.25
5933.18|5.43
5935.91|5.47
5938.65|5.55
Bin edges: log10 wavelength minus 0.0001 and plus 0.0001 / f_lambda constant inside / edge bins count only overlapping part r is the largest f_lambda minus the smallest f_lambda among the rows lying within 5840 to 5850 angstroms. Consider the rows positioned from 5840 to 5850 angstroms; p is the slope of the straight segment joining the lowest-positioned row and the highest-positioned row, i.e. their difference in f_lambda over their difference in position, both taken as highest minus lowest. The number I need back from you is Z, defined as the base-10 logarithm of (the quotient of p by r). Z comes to -1.03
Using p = 0.03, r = 0.3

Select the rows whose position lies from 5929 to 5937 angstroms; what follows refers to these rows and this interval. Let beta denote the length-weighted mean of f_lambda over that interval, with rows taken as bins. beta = 5.4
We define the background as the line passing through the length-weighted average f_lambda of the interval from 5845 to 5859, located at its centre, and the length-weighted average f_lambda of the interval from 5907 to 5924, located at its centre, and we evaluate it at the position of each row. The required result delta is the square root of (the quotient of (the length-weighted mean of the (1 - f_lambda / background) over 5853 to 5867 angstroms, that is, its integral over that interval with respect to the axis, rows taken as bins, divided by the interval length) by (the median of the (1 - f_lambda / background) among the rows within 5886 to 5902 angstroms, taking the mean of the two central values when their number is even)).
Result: 0.2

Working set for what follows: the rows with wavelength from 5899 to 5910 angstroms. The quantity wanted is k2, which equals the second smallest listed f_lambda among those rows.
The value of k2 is 4.94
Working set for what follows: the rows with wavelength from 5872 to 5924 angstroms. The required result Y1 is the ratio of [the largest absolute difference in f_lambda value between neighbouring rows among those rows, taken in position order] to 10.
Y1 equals 0.17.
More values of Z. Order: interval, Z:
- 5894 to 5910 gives -2.73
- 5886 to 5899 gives -1.23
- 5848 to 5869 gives -2.01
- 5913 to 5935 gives -1.41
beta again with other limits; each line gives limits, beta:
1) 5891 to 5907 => 5.1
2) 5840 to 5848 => 5.5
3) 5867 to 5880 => 5.6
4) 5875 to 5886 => 5.3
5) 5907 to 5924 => 5.2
